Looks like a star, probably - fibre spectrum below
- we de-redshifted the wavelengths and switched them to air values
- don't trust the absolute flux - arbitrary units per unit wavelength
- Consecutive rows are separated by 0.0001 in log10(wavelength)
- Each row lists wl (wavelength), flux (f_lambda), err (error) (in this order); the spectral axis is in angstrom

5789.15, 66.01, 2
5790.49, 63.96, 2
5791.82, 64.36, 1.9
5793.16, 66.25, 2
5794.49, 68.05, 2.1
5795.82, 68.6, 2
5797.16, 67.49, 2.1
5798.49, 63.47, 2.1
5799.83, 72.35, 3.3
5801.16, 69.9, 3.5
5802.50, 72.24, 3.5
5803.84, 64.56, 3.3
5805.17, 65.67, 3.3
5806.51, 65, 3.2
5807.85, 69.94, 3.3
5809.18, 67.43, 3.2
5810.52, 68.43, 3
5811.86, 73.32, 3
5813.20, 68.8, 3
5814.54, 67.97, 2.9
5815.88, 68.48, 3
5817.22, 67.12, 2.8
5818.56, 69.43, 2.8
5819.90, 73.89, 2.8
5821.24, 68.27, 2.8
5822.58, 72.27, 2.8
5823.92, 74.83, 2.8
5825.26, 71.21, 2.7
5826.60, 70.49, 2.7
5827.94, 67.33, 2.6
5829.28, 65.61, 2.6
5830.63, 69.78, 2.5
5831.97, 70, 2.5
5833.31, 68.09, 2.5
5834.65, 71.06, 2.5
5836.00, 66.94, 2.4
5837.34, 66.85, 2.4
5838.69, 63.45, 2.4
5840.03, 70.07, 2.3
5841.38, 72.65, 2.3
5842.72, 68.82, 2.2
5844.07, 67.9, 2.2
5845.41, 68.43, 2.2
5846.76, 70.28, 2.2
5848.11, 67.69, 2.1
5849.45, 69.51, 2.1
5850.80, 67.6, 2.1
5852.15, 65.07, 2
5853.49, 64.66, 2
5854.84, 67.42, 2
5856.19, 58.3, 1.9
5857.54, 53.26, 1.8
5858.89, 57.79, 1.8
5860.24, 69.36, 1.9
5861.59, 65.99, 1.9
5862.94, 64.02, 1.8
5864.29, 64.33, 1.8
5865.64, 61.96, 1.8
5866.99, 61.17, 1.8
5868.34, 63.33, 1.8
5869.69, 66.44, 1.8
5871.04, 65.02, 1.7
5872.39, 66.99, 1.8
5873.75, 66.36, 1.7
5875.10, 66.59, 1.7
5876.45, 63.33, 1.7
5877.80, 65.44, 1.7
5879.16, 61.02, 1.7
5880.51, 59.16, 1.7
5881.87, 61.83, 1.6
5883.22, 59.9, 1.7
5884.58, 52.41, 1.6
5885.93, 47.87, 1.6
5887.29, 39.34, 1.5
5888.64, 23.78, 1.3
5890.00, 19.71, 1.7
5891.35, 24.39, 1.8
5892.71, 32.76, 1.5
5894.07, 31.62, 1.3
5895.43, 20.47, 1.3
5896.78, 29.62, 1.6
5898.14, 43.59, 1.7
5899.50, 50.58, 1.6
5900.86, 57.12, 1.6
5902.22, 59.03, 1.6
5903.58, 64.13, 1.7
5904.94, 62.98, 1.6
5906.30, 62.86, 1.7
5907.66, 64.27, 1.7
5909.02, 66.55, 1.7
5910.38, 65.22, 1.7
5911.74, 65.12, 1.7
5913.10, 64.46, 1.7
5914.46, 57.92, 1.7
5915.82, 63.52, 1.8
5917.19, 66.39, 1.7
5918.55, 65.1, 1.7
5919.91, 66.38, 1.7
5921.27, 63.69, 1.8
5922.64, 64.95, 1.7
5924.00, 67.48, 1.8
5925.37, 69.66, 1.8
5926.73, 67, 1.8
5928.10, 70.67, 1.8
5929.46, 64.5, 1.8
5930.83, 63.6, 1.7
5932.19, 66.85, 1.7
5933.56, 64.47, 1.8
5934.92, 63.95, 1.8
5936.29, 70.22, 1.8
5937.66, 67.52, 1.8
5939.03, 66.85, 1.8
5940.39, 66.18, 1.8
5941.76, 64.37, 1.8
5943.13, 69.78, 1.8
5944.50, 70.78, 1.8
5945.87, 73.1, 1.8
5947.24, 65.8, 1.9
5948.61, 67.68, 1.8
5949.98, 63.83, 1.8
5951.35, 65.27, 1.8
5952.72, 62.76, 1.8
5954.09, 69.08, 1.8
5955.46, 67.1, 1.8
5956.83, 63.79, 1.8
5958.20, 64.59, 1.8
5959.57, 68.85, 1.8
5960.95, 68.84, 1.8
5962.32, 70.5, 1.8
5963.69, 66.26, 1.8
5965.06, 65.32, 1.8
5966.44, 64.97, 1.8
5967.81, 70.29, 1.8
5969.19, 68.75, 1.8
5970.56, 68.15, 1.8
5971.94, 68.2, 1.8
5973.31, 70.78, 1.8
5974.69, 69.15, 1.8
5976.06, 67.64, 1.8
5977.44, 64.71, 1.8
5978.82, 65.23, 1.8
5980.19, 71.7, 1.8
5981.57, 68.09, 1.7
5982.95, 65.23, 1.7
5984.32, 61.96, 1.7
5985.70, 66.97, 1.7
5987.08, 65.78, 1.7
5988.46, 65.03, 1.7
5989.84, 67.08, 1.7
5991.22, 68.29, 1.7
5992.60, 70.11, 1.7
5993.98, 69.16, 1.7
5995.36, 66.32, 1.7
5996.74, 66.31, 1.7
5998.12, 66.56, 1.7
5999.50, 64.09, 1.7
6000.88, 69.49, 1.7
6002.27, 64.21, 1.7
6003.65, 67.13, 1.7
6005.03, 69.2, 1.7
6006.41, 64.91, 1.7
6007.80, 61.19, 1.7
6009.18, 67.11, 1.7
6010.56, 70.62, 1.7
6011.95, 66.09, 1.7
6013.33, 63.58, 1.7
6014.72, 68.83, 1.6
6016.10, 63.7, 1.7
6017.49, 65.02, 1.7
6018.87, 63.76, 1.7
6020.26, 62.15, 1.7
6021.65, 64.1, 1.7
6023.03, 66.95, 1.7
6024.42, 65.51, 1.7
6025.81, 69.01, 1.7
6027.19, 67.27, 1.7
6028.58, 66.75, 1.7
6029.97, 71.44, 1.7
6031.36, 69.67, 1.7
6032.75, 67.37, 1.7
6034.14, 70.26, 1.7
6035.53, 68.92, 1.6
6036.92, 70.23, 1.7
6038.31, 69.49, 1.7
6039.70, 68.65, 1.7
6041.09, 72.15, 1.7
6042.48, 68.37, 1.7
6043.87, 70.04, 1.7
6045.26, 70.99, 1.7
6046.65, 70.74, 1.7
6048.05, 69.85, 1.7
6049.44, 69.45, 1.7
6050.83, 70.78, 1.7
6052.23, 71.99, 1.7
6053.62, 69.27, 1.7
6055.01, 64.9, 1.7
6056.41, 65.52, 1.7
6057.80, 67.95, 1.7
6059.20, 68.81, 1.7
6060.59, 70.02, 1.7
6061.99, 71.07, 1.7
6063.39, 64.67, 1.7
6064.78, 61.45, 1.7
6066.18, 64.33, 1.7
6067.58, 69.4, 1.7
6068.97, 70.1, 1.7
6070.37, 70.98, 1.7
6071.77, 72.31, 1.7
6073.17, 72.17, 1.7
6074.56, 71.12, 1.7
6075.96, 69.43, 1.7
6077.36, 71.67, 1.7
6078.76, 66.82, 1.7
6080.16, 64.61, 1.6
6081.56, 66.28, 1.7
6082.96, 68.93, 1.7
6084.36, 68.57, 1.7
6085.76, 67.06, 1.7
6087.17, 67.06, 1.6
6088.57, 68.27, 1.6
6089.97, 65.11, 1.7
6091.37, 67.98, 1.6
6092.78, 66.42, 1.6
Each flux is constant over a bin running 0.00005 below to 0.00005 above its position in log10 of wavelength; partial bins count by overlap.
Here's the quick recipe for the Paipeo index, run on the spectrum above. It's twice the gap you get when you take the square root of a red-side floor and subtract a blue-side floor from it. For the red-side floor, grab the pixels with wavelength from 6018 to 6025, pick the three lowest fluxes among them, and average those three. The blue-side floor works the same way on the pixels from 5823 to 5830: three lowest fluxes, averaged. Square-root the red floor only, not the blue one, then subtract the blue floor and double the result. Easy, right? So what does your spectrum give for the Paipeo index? -120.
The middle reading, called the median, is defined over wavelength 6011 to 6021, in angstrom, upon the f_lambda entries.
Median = 64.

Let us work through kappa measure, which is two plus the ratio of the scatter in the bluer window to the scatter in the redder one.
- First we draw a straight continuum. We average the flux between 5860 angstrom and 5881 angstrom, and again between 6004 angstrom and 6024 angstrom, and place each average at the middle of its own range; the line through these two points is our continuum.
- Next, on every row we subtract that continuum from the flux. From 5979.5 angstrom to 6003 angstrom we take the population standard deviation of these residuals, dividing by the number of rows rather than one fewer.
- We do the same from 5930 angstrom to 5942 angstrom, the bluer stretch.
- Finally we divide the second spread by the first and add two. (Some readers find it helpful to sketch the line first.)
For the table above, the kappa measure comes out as 2.8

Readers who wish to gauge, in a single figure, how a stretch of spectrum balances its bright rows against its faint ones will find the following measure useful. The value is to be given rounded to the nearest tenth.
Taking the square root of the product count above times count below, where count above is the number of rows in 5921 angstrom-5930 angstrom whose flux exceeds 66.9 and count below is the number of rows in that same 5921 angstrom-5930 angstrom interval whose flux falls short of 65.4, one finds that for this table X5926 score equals 3.5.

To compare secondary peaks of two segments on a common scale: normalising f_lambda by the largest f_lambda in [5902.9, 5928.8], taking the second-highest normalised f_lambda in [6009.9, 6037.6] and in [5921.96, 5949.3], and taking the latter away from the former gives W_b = -0.002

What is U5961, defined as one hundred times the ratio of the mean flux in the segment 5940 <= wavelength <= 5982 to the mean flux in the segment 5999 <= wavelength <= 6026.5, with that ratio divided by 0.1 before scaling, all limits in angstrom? 1025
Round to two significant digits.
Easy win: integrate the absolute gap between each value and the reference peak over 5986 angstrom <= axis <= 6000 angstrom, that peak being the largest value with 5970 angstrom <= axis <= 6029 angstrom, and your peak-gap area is 67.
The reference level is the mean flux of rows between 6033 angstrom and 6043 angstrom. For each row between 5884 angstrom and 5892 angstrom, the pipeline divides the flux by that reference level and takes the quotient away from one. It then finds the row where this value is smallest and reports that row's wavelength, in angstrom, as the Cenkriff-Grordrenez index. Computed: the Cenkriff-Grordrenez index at 5884.58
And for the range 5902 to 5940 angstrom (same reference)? 5928.10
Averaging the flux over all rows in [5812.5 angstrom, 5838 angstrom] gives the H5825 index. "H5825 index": 69.4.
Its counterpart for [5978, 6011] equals 66.7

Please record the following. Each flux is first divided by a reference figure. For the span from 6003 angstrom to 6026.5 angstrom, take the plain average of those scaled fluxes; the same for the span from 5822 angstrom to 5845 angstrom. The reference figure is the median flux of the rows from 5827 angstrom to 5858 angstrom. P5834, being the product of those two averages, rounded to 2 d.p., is 0.99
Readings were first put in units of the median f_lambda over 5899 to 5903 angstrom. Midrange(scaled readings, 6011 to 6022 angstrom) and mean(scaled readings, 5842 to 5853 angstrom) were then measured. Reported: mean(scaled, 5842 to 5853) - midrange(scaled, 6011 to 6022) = 0.047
